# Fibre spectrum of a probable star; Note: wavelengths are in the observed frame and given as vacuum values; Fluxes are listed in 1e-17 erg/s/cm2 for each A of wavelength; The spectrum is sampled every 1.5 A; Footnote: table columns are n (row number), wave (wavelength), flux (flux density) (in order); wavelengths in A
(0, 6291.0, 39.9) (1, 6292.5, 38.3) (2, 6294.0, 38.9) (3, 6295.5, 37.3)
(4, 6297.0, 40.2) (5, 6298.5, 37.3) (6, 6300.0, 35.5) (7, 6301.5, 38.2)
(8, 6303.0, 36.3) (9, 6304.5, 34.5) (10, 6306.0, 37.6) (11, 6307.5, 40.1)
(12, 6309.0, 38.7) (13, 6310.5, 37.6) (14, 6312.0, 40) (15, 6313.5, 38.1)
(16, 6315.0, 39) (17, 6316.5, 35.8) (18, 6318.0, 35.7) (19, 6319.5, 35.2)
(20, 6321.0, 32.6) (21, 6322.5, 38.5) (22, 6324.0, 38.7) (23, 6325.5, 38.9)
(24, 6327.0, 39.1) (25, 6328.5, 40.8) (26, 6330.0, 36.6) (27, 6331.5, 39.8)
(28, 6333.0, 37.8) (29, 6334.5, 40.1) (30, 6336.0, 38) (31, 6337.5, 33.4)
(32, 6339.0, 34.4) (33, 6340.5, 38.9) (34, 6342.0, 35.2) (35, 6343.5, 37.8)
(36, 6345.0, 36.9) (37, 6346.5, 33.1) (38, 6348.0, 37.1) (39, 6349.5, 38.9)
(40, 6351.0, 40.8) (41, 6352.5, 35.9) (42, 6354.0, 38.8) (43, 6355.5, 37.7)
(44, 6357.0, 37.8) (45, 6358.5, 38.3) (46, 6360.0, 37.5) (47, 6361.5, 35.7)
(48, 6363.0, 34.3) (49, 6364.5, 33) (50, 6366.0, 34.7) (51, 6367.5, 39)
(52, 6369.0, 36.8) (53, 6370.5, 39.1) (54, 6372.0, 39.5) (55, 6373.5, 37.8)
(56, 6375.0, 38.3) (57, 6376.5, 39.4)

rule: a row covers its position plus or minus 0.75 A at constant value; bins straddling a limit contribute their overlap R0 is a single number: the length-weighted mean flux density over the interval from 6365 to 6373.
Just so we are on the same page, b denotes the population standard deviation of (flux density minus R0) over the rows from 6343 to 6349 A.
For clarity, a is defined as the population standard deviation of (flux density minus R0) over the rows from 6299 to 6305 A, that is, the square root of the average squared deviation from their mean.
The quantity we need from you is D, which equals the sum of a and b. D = 3.2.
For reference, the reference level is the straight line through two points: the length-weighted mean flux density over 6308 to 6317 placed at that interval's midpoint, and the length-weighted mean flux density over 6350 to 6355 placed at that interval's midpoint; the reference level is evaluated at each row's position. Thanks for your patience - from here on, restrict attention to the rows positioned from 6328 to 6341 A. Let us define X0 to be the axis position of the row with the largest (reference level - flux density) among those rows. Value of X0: 6337.5 A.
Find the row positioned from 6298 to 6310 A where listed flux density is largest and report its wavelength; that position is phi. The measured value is 6307.5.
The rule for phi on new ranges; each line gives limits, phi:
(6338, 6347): 6340.5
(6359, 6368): 6367.5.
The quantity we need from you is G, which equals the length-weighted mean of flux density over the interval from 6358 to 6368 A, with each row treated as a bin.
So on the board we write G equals 35.9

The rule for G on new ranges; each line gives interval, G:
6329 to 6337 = 38.4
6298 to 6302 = 36.9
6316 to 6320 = 35.6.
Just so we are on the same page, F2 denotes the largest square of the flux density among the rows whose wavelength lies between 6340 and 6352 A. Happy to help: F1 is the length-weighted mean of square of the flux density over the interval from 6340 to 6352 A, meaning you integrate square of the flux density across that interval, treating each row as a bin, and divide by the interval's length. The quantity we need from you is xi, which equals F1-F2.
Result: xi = -270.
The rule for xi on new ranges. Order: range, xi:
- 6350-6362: -228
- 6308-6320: -182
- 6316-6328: -161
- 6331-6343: -222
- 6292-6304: -195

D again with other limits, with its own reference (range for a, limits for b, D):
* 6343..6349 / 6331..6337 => 2.9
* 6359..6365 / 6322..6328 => 1.9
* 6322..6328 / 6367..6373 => 1.3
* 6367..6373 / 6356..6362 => 2.0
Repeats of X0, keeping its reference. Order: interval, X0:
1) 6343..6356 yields 6346.5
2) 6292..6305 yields 6304.5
